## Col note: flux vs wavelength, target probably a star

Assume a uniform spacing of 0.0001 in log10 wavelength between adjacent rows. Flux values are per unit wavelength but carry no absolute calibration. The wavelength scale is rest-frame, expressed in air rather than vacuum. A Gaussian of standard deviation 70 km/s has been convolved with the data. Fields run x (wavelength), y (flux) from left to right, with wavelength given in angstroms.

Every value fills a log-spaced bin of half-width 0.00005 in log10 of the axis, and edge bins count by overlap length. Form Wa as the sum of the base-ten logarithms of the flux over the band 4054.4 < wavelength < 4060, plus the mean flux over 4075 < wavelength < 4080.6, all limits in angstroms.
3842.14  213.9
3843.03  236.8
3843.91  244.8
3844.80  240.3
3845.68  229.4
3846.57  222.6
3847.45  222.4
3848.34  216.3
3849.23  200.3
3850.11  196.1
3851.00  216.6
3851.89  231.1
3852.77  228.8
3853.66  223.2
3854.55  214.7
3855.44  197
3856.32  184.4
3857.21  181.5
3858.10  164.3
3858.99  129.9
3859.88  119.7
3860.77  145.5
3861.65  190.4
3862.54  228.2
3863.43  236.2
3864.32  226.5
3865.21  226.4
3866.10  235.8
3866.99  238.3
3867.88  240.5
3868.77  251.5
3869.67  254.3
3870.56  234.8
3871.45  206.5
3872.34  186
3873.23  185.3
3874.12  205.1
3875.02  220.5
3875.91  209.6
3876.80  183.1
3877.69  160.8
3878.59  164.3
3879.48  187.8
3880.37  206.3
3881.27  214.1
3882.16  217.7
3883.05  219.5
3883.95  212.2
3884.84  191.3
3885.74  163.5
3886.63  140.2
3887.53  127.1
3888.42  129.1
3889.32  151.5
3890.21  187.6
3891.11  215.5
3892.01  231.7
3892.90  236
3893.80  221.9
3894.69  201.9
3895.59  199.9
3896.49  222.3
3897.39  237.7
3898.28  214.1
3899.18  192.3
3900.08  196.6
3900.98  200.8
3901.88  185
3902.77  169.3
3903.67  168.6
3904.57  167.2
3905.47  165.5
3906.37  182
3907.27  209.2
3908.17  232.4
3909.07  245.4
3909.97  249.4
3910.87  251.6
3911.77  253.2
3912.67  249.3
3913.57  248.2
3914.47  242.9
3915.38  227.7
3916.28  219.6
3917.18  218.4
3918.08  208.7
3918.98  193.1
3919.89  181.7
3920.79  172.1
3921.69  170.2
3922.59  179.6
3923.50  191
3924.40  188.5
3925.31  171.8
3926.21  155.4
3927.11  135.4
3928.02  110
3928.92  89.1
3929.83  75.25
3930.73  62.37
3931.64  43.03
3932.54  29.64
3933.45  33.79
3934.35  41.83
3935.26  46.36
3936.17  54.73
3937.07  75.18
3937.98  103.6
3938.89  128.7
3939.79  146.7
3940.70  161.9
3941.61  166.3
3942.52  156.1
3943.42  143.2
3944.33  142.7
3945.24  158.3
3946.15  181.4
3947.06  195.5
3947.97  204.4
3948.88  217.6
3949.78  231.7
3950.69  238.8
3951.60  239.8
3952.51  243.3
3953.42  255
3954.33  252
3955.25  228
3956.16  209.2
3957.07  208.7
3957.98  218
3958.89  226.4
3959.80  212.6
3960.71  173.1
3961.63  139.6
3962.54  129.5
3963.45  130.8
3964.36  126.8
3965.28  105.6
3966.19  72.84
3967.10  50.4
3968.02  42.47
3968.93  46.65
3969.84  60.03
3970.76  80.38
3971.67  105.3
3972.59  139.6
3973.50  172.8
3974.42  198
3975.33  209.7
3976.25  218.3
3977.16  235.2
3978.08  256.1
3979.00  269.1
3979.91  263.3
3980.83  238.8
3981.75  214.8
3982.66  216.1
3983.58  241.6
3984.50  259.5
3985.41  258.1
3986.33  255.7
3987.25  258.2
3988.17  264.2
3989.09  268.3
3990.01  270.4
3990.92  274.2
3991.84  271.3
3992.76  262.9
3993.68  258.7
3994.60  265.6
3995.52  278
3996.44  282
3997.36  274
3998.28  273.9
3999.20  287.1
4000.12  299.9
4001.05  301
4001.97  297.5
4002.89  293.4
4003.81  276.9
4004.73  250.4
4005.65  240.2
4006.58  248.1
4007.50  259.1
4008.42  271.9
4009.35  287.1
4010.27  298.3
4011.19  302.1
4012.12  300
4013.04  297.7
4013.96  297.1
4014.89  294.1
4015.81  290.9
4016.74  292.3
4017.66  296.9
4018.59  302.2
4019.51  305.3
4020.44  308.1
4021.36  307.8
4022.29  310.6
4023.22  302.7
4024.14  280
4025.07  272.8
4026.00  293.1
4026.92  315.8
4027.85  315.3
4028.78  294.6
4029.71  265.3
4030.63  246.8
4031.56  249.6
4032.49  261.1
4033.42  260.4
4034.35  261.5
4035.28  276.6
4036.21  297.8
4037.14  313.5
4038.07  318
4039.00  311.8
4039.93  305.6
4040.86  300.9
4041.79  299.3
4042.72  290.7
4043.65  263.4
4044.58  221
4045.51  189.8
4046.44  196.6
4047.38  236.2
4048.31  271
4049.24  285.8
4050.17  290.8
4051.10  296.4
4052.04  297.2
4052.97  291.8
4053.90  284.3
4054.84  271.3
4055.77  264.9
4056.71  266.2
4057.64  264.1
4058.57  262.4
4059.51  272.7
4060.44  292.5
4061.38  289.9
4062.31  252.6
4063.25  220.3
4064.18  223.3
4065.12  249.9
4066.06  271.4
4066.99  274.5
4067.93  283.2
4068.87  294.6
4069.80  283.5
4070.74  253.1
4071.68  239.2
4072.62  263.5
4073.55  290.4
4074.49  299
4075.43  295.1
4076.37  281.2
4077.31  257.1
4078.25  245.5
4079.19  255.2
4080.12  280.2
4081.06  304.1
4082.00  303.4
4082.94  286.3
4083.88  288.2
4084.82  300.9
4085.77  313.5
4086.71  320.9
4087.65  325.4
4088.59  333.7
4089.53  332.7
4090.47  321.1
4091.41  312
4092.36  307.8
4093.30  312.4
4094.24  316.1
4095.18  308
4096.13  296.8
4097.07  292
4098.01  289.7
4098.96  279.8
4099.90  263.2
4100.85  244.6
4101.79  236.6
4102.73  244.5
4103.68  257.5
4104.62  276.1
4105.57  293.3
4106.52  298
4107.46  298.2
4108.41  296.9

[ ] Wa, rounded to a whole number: 284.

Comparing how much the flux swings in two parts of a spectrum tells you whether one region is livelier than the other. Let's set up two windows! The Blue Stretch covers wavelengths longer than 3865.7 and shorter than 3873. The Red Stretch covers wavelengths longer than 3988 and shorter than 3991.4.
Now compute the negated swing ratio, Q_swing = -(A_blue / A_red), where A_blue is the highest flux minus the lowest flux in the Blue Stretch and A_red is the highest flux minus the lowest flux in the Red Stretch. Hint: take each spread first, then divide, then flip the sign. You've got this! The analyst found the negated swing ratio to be -6.8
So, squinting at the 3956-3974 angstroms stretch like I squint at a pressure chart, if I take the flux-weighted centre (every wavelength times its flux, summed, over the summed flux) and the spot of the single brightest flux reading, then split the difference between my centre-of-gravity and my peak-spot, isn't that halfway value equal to 3961.0 angstroms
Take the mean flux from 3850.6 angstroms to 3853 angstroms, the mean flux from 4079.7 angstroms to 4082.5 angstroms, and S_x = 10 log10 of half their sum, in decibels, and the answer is 24.2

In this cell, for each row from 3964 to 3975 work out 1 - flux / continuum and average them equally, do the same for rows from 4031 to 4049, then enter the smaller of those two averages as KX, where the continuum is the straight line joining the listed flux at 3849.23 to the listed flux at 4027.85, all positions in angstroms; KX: 0.16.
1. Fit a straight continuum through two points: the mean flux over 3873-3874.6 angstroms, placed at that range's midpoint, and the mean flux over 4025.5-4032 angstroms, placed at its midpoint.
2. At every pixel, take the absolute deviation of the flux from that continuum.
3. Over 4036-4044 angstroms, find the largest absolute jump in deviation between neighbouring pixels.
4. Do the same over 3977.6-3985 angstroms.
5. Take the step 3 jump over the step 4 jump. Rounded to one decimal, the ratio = 1.1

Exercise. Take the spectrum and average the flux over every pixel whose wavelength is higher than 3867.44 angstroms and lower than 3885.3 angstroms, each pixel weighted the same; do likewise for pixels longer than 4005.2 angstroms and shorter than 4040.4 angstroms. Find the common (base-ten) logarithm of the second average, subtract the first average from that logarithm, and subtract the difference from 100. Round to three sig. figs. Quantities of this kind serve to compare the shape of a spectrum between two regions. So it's 305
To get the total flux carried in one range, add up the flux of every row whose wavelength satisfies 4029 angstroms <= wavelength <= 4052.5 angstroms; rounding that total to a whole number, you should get 6807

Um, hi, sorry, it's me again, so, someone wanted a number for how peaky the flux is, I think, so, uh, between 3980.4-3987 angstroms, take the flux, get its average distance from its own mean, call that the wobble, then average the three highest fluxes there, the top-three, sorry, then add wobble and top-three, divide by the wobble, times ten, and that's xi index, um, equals 183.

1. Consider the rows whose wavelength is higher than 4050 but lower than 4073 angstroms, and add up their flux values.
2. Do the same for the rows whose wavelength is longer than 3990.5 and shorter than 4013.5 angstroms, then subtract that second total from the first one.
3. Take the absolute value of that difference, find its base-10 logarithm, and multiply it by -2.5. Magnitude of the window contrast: -5.7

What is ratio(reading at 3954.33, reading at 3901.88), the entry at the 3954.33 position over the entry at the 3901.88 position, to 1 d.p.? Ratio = 1.4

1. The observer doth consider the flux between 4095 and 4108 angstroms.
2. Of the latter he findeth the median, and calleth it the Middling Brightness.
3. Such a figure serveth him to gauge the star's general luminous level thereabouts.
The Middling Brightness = 285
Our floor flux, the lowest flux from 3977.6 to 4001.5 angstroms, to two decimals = 214.80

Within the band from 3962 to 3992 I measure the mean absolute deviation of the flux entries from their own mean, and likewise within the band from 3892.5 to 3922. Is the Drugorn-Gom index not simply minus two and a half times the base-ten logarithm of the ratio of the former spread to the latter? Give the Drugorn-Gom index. -1.2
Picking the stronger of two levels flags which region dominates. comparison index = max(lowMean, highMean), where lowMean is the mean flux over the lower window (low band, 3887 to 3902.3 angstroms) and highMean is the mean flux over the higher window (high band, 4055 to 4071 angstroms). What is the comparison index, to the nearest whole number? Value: 266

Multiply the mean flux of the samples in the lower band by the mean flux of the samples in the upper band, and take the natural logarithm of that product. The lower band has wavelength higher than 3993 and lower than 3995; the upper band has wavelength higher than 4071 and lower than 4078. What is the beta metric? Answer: 11.2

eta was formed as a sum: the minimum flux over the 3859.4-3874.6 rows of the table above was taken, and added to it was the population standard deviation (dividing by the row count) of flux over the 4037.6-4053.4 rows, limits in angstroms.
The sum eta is 158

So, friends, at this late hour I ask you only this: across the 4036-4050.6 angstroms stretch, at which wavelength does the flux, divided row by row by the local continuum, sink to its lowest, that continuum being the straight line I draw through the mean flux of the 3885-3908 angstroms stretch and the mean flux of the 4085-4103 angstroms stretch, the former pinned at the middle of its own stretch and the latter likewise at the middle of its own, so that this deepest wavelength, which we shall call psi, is 4045.51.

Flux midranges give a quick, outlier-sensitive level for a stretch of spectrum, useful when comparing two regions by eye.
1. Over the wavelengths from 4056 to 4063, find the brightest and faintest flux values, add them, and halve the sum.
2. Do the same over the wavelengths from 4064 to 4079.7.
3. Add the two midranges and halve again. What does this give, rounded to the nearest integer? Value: 267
